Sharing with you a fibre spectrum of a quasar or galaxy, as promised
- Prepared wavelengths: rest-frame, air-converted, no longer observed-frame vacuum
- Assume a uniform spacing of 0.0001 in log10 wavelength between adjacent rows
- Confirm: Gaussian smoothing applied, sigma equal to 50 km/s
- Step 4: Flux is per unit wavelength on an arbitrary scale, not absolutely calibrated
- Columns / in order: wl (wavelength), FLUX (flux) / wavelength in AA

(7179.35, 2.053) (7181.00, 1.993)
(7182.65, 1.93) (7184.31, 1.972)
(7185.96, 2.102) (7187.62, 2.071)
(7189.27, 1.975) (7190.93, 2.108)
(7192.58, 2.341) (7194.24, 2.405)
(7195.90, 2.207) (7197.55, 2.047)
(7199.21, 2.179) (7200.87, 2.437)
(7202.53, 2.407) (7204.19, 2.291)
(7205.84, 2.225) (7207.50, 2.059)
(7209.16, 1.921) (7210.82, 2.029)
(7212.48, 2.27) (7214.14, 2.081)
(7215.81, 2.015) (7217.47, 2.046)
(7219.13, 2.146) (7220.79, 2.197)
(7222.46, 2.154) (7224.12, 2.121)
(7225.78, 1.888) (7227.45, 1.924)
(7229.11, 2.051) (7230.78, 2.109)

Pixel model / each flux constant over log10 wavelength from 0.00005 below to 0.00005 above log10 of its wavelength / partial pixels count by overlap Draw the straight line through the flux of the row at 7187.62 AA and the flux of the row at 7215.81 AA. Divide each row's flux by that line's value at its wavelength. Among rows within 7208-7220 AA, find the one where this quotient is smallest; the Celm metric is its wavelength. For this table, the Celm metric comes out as 7209.16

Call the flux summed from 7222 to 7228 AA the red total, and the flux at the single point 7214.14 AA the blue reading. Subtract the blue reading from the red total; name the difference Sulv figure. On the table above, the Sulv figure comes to 6.0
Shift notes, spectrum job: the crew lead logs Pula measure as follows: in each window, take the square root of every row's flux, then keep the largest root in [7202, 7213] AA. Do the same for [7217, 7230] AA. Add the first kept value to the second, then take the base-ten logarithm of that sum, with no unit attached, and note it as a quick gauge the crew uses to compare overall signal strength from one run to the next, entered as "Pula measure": 0.482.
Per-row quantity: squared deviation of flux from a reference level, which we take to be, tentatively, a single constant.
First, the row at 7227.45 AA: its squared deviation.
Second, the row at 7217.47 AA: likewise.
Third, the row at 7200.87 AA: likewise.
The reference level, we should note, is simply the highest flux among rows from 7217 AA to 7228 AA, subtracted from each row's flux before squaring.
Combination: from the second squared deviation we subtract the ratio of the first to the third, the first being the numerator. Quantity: -1.3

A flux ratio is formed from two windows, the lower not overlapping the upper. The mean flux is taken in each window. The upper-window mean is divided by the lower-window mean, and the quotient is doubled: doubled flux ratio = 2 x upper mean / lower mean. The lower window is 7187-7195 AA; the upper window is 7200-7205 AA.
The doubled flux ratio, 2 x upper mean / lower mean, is 2.18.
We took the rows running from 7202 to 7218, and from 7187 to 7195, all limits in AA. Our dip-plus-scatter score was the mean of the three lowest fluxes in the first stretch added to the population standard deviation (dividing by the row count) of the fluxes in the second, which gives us 2.15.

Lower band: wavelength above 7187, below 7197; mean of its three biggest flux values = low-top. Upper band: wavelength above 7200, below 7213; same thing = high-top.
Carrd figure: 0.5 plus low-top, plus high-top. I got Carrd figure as 5.20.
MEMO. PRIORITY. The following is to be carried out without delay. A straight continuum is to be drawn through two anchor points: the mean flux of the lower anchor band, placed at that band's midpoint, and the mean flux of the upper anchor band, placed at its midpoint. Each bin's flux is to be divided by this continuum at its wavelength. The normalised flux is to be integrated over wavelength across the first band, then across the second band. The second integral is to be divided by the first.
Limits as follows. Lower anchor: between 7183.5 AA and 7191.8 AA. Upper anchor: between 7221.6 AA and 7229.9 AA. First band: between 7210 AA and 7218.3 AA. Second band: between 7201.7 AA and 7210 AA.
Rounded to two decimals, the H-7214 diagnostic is 1.04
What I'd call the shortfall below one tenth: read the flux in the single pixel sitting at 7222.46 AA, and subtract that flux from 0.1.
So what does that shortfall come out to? -2.05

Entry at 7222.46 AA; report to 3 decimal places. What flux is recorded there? 2.154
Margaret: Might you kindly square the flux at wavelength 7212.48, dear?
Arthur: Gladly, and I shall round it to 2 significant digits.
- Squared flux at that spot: 5.2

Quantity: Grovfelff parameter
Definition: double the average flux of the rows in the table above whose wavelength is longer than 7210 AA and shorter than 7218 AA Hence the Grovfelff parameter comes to 4.2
